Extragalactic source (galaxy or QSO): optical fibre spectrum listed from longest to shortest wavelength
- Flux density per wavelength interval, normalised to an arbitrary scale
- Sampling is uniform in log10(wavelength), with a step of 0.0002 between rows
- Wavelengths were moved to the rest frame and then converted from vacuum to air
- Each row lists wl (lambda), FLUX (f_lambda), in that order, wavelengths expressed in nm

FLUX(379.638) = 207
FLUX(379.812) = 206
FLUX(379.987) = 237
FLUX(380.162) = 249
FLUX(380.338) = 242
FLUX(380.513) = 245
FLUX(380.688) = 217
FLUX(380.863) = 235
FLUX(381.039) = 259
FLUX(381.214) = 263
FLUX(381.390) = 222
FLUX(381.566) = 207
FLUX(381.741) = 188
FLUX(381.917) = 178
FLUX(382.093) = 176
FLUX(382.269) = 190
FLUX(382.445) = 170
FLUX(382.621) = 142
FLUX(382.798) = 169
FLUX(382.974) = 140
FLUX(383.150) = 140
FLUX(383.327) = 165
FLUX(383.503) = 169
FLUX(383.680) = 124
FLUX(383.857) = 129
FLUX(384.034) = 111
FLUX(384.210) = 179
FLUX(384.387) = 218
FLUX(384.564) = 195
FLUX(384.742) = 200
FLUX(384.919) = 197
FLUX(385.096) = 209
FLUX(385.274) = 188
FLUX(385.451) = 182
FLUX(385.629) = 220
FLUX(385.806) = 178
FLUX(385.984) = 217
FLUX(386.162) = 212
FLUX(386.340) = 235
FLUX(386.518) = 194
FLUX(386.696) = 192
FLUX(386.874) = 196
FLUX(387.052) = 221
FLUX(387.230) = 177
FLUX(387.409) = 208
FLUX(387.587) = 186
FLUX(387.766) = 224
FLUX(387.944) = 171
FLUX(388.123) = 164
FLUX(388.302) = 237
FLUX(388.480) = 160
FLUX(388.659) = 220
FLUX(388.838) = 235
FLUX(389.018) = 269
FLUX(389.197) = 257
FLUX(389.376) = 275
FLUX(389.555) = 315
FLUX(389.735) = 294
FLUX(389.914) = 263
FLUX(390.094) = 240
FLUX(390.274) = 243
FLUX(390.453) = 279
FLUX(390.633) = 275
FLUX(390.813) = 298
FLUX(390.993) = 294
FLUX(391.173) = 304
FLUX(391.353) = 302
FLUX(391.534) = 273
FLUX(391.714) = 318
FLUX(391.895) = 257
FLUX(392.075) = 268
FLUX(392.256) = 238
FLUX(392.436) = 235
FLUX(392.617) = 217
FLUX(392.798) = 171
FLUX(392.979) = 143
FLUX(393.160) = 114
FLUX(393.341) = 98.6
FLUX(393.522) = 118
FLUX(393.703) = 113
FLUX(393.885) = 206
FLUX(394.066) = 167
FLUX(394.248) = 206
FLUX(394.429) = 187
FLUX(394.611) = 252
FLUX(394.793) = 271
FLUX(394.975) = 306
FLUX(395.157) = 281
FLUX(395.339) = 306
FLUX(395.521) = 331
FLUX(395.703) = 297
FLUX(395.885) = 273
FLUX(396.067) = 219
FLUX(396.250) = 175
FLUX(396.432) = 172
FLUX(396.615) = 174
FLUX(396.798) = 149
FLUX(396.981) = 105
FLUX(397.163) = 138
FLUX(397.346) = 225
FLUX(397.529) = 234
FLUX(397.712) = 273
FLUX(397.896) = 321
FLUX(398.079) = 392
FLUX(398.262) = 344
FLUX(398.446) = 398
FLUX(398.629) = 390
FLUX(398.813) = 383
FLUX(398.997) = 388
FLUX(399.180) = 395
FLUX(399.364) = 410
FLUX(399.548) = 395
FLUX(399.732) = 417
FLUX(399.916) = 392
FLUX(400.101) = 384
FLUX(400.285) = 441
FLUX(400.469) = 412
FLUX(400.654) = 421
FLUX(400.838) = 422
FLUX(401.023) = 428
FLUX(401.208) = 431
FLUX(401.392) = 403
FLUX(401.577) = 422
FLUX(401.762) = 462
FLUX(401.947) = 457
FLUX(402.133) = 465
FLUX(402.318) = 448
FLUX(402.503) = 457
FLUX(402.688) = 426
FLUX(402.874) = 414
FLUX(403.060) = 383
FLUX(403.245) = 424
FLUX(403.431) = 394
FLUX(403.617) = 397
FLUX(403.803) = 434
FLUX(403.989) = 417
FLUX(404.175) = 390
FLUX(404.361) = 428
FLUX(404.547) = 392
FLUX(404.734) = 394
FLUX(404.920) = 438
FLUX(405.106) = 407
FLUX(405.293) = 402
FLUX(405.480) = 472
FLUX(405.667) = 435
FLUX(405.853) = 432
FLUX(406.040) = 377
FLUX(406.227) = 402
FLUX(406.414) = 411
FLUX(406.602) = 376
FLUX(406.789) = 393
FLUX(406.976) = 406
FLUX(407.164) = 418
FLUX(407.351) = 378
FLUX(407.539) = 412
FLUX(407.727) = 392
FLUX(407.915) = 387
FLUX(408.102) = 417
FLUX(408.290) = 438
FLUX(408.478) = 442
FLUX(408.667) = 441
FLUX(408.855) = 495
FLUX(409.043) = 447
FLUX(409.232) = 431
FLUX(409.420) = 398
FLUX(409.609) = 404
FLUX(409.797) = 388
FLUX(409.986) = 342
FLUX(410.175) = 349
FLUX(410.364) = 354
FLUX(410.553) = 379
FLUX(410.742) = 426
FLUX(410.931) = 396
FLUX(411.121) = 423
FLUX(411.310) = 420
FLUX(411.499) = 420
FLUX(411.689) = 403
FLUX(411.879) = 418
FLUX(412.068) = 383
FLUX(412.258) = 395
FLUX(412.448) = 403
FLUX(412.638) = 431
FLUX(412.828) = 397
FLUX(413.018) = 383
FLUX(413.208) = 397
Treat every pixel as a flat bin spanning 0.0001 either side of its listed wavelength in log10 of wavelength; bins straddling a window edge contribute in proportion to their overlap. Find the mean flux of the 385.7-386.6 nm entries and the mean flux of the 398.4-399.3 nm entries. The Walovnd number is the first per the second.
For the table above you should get 0.53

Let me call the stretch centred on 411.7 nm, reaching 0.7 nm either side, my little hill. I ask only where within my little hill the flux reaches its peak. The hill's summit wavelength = 411.121 nm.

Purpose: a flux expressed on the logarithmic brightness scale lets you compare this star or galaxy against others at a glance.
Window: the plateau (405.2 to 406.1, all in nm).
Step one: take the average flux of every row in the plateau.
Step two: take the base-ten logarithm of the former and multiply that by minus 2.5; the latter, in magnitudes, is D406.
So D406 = -6.57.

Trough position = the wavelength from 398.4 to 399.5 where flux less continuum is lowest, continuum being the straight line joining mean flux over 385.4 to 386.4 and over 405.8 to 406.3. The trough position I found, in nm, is 398.813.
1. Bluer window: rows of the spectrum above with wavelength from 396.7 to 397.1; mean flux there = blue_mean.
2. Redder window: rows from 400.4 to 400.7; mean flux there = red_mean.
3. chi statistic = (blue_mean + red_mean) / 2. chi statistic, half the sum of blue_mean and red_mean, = 272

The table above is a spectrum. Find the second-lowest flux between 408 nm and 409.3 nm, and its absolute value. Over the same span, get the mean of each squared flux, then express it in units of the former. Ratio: 459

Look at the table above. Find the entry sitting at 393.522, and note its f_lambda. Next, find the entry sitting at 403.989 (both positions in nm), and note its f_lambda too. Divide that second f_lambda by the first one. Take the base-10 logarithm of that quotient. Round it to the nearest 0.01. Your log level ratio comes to 0.55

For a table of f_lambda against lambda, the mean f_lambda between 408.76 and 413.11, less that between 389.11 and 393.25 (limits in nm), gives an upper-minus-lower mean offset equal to 148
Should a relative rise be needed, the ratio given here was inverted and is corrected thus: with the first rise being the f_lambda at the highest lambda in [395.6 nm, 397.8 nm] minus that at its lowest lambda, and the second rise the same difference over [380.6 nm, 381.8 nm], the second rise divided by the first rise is 1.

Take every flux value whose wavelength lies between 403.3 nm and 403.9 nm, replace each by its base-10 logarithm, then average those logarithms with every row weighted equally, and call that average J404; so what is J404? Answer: 2.61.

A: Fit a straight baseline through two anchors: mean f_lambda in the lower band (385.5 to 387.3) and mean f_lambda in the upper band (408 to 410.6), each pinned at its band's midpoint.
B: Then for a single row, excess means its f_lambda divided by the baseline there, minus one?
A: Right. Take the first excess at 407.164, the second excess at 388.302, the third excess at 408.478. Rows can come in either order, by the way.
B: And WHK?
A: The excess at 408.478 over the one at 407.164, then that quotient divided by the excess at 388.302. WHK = 19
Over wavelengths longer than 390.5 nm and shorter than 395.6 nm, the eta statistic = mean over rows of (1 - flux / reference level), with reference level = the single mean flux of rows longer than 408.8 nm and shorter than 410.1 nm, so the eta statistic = 0.4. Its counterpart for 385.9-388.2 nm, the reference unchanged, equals 0.5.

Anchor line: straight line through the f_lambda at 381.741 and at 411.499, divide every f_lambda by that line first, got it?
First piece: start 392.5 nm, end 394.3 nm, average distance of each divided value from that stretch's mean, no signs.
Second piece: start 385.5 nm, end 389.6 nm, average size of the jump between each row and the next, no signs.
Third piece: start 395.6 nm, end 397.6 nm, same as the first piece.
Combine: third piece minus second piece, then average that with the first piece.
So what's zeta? 0.080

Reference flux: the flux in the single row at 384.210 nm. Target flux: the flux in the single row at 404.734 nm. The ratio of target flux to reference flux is 2.2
